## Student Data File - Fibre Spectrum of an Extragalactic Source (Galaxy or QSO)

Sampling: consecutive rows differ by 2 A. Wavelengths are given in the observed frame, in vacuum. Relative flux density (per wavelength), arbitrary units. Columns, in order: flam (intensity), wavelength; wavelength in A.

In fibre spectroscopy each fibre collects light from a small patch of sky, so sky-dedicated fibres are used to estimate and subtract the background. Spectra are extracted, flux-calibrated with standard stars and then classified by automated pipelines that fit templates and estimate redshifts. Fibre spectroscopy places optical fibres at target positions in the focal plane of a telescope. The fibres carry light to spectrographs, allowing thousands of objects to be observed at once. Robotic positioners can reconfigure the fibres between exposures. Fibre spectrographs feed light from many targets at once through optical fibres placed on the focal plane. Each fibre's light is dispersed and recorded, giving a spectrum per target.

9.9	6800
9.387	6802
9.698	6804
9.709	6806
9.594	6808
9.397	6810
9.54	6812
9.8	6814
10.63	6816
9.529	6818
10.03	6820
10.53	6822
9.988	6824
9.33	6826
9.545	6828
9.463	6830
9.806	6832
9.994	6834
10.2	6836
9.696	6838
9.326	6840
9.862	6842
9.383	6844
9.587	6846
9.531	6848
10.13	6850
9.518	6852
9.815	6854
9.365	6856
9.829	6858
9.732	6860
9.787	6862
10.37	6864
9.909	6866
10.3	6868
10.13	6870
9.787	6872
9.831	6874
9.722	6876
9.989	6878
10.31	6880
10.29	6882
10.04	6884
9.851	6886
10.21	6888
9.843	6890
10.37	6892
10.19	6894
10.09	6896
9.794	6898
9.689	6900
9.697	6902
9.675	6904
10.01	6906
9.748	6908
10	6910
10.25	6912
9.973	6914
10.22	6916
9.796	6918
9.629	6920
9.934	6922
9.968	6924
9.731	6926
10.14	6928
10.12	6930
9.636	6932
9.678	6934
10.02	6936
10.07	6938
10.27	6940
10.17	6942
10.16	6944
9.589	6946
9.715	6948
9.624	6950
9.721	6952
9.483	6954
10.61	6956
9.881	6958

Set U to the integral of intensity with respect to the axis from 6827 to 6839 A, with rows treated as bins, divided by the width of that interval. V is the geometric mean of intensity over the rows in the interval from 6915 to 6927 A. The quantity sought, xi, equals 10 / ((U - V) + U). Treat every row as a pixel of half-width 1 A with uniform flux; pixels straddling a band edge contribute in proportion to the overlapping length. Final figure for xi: 1.03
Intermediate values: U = 9.8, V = 9.9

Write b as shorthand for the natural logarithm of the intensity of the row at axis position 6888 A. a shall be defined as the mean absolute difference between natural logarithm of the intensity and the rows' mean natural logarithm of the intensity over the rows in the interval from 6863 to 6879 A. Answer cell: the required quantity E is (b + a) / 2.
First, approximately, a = 0.020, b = 2.32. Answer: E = 1.171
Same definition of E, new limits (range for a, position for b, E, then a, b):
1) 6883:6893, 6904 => 1.144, 0.018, 2.27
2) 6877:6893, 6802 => 1.129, 0.018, 2.24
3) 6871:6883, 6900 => 1.146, 0.021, 2.27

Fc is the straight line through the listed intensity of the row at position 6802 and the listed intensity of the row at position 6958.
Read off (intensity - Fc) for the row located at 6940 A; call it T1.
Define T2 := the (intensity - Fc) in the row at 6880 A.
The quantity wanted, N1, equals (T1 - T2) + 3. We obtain 2.77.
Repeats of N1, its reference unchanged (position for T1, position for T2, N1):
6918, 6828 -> 2.97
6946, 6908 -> 2.72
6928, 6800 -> 2.83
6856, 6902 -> 2.81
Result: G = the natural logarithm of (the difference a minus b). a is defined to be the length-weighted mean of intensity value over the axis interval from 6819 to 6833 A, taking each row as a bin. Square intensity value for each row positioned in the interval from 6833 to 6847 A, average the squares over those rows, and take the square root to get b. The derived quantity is -2.4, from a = 9.8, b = 9.73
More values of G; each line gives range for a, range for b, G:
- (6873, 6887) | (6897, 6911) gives -1.6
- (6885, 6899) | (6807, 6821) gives -1.4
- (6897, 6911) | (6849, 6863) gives -2.8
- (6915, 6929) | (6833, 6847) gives -1.7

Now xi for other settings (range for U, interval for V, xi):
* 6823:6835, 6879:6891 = 1.08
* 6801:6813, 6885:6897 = 1.11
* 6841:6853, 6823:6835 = 1.04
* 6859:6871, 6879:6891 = 1.00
